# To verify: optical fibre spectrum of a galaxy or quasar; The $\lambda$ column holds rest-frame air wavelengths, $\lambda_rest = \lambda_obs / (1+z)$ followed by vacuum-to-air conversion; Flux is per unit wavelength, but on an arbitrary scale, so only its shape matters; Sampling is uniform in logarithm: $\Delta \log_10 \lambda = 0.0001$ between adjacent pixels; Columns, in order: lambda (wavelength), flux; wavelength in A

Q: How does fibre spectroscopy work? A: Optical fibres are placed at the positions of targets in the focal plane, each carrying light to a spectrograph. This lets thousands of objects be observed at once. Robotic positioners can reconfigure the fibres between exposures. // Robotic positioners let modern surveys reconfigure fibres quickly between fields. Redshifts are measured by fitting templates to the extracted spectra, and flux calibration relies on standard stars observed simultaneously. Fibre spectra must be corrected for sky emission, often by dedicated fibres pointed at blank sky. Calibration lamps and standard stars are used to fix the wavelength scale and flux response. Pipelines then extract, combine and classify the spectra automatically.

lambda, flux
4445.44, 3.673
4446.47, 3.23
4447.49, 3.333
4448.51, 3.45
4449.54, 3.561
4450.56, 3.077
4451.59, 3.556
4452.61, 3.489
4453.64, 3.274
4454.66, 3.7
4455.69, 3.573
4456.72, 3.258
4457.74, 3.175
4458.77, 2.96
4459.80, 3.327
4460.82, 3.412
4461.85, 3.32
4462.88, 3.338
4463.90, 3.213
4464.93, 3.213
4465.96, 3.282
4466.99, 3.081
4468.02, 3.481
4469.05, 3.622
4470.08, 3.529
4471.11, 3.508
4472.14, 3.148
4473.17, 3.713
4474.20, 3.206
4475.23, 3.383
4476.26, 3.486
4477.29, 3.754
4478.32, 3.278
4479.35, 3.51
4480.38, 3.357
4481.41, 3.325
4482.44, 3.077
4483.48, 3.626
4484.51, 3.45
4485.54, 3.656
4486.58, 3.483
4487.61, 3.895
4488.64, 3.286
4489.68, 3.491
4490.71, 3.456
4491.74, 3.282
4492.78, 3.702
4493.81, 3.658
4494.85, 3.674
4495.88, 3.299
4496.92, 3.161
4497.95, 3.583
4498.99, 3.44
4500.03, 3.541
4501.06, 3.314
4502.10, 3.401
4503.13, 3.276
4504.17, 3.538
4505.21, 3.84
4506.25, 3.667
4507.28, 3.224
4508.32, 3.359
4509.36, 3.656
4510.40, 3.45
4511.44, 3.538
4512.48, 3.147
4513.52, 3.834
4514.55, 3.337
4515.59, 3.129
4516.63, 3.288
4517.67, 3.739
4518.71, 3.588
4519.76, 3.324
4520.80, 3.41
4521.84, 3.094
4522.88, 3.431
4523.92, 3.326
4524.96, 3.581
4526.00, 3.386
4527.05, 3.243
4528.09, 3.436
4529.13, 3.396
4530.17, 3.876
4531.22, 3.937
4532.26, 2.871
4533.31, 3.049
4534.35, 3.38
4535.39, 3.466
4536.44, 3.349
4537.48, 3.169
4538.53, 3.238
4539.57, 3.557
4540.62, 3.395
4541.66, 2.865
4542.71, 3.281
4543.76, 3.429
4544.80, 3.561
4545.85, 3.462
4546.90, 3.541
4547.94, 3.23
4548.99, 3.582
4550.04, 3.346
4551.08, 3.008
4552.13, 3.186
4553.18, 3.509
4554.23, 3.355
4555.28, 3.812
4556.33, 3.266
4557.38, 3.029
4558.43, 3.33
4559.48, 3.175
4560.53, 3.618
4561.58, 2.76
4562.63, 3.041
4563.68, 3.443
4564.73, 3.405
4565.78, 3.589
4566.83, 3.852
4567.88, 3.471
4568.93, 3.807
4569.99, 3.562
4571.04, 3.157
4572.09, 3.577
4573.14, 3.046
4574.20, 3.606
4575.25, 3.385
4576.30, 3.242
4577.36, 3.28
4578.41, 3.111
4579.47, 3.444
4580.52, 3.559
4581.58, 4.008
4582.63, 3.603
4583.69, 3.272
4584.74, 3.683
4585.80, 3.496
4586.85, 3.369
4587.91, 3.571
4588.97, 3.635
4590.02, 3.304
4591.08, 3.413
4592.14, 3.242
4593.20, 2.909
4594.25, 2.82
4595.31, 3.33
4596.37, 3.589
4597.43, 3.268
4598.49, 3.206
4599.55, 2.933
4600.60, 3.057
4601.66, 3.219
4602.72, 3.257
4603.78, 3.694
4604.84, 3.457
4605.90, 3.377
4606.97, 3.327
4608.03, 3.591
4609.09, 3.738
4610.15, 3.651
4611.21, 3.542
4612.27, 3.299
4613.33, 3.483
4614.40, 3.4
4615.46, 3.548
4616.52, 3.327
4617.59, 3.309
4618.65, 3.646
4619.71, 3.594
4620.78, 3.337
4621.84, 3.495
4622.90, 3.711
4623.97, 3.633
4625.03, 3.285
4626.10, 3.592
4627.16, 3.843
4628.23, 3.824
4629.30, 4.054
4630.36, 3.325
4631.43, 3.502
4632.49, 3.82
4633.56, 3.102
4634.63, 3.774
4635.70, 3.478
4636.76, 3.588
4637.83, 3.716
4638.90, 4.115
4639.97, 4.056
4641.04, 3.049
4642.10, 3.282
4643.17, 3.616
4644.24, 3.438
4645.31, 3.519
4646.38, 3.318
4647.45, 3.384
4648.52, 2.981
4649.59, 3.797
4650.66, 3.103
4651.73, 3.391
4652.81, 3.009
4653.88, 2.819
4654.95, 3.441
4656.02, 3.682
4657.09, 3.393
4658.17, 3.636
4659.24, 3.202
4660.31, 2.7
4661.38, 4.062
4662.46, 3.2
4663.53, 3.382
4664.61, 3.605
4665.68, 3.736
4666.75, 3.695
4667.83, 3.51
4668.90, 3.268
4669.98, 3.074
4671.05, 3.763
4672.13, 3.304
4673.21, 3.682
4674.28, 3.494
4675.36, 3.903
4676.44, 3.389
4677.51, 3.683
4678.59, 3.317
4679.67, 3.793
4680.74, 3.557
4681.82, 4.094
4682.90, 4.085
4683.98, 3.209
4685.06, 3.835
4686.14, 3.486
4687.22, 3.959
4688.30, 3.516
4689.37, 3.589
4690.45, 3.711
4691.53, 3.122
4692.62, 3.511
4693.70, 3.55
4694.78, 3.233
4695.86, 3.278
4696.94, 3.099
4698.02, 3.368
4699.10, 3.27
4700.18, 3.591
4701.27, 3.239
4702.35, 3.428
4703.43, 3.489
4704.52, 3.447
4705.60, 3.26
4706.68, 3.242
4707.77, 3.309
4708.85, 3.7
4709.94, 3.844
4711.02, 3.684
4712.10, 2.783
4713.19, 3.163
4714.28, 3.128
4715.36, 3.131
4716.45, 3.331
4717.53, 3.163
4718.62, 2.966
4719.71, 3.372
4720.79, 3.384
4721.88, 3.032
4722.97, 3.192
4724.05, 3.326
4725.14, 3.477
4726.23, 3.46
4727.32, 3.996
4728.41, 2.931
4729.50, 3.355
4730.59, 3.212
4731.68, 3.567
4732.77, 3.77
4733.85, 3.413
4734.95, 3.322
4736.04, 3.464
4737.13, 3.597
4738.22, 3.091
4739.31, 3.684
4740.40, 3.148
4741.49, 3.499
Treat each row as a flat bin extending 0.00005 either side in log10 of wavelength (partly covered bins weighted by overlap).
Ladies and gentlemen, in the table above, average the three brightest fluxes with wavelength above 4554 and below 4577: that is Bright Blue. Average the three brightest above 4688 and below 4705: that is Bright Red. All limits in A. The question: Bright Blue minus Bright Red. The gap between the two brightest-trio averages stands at 0.19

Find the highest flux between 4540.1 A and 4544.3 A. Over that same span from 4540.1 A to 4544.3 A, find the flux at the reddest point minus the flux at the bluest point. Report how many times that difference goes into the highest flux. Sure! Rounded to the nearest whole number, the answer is 101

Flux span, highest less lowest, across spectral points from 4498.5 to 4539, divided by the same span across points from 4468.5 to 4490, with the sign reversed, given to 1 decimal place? -1.3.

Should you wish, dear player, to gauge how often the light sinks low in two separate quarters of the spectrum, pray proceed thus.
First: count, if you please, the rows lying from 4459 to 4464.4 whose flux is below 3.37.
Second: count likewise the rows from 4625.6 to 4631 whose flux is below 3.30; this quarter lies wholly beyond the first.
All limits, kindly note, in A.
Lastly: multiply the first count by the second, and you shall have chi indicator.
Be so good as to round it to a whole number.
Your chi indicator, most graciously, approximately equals 0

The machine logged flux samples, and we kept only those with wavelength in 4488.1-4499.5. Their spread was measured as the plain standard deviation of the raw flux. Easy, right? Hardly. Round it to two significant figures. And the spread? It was 0.18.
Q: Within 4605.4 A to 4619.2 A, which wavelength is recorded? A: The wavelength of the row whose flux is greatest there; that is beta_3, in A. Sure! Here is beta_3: 4609.09 A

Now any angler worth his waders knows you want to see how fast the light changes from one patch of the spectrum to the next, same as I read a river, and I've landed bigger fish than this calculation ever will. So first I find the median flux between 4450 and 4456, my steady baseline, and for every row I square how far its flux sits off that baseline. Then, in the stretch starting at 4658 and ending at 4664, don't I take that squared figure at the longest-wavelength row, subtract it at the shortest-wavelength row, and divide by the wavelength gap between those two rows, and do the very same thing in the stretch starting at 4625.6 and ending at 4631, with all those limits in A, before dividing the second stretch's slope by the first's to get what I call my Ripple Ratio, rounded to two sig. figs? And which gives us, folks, 6.3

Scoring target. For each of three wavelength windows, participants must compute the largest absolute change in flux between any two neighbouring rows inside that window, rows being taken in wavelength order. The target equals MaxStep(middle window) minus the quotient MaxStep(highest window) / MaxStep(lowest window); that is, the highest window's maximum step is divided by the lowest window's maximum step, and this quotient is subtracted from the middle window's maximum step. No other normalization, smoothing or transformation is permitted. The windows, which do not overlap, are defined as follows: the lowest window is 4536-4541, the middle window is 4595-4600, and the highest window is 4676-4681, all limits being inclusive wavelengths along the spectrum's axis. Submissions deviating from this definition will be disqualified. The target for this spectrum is -1.2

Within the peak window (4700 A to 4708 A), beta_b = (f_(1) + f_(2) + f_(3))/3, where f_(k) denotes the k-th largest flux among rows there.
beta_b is 3.51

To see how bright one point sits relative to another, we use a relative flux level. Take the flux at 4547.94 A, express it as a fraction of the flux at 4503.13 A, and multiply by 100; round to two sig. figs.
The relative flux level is 99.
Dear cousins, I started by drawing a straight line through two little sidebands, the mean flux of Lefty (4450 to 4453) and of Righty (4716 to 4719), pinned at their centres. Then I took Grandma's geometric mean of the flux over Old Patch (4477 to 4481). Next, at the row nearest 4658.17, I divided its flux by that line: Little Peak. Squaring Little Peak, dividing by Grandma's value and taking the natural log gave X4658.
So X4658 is -0.99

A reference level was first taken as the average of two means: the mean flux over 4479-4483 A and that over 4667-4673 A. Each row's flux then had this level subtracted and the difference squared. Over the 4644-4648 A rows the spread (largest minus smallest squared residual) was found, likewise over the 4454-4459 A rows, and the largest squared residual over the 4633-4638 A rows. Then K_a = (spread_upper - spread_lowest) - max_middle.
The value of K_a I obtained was -0.3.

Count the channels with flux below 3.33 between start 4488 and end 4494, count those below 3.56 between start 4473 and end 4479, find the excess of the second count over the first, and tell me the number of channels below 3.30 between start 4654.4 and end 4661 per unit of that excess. 1.0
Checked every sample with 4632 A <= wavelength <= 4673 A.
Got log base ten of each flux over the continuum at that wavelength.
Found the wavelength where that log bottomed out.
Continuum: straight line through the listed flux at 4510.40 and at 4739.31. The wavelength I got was 4660.31 A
